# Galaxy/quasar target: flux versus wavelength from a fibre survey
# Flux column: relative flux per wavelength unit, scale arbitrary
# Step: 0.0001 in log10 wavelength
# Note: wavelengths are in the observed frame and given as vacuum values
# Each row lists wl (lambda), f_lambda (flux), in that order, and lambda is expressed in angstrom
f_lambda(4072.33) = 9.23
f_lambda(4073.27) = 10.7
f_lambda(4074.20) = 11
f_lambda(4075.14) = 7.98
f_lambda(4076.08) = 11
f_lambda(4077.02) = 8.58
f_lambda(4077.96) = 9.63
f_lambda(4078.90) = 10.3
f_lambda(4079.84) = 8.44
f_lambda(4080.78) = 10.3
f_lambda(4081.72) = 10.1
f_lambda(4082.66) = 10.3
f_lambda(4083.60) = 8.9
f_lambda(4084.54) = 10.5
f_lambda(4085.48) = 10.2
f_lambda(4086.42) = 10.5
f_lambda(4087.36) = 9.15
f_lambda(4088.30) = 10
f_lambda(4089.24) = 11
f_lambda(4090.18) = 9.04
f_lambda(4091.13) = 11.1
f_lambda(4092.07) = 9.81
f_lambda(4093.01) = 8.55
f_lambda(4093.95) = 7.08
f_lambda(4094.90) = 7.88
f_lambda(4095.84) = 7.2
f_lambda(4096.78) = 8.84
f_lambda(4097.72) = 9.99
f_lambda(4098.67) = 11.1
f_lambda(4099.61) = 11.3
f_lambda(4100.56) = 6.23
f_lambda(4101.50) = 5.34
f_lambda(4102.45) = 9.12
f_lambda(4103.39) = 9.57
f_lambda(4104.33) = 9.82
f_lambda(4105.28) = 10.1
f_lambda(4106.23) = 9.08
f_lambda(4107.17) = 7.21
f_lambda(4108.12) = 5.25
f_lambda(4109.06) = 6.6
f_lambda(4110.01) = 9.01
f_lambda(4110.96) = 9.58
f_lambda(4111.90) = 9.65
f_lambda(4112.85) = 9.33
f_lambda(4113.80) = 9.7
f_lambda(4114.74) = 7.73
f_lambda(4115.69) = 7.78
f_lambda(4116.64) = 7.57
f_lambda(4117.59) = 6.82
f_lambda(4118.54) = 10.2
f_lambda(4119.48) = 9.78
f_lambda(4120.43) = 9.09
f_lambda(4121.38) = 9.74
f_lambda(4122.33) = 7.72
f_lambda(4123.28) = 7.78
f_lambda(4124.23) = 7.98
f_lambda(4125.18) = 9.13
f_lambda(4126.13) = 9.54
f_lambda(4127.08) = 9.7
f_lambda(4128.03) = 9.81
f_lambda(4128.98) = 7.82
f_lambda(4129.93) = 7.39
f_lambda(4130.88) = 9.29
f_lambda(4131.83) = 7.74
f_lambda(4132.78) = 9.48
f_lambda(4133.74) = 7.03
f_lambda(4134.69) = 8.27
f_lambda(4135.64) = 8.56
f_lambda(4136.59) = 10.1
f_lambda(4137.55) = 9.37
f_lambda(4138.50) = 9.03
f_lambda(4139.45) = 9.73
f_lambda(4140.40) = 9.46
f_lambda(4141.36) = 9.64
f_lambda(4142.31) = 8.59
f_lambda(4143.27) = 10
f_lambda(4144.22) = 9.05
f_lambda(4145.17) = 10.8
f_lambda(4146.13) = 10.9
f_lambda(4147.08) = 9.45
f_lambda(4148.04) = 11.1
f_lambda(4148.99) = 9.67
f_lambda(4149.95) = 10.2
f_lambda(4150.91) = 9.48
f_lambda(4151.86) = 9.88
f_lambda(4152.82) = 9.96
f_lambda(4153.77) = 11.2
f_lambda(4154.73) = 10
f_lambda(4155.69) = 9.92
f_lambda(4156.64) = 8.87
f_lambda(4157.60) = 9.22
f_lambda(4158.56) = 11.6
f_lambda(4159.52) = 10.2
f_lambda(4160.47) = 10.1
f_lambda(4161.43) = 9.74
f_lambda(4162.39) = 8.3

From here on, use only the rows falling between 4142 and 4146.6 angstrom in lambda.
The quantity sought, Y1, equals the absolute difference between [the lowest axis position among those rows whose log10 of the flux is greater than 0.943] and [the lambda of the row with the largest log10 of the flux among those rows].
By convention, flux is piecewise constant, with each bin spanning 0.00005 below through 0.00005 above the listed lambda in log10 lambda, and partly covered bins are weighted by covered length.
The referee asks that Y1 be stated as 2.9 angstrom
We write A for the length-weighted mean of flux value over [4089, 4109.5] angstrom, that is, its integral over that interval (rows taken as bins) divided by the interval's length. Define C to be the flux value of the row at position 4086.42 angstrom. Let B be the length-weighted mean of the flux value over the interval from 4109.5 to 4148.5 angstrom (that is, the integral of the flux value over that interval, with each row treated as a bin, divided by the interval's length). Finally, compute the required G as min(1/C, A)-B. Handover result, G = -8.94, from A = 8.7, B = 9.0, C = 10.5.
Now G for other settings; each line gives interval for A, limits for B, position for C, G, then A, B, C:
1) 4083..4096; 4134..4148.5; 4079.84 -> -9.45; 9.4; 9.6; 8.44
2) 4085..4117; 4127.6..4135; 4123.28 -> -8.22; 8.9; 8.3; 7.78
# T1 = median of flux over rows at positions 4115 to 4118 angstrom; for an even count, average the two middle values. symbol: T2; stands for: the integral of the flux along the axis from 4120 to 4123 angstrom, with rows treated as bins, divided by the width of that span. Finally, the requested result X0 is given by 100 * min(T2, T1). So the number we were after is 757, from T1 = 7.6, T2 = 8.77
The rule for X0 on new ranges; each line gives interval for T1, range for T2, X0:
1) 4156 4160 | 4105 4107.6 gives 873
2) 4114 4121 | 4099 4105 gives 778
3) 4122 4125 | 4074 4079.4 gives 778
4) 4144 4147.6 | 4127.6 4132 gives 845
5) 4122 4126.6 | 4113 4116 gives 798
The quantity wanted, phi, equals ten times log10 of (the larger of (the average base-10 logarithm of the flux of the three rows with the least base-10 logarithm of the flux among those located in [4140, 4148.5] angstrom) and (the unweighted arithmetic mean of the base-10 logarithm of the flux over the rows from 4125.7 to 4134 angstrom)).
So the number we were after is -0.2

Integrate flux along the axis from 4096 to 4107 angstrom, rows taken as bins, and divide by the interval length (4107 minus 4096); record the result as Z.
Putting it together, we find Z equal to 9.0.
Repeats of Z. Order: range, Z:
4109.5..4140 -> 8.8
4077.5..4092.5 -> 10.0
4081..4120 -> 9.0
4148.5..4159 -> 10.0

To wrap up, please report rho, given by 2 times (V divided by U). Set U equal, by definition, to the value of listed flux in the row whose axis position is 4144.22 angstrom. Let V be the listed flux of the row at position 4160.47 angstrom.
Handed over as 2.2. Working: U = 9.05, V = 10.1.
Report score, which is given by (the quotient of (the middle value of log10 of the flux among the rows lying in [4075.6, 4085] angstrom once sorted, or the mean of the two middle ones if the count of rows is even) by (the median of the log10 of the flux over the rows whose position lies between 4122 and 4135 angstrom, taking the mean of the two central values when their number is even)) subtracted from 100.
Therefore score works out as 98.9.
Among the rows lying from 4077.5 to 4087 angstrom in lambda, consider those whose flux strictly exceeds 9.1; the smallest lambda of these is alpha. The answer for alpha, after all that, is 4077.96 angstrom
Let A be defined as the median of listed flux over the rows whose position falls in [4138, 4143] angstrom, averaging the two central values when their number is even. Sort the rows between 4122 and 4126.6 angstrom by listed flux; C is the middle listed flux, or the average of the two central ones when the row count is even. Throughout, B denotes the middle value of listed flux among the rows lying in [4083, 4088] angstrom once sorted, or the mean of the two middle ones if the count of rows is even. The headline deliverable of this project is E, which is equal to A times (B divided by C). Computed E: 12.1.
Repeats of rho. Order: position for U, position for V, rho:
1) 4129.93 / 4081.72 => 2.7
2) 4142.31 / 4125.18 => 2.1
